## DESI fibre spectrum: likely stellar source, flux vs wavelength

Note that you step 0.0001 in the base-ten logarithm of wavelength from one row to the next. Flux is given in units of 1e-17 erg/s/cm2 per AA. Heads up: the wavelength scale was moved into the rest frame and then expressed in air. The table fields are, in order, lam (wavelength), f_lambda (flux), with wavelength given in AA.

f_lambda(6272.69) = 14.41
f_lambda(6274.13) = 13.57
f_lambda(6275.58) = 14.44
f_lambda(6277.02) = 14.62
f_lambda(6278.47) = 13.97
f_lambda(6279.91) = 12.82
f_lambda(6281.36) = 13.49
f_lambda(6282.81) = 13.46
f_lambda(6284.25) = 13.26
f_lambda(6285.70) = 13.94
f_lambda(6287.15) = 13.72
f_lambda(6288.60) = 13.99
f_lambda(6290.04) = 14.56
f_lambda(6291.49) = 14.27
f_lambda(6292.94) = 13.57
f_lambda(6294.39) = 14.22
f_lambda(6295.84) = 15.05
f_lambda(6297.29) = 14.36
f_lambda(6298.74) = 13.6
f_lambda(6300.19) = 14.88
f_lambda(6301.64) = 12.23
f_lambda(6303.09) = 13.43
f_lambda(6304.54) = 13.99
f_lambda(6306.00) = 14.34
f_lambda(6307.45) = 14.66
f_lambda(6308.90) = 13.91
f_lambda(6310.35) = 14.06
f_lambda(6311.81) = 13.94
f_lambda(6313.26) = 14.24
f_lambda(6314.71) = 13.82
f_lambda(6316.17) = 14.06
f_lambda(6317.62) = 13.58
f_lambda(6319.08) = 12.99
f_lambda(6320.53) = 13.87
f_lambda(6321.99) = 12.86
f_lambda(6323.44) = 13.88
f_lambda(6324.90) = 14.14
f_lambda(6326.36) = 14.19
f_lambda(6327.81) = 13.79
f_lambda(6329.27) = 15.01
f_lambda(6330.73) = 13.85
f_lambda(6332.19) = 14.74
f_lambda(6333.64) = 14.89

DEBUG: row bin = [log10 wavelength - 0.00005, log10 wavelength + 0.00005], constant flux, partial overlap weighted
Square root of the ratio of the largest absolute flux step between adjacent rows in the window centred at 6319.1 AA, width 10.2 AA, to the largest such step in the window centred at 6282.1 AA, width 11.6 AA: 0.9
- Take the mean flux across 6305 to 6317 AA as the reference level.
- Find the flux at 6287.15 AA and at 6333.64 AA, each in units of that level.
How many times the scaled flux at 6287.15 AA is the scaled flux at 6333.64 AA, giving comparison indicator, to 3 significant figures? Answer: 1.09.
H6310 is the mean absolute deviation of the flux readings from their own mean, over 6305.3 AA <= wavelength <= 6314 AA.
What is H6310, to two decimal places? 0.22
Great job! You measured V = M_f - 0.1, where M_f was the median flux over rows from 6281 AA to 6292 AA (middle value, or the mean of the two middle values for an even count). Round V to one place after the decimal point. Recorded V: 13.7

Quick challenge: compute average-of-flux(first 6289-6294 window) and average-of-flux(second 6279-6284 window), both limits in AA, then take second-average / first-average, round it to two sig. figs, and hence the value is 0.94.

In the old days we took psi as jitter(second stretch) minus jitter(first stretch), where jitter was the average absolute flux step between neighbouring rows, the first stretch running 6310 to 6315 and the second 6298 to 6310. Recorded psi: 0.74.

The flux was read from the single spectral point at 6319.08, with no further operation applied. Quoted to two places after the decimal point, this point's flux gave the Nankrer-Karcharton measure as 12.99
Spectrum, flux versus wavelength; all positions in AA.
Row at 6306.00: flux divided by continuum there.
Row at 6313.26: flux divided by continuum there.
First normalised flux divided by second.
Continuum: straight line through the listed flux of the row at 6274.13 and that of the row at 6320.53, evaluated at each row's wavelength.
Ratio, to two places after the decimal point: 1.01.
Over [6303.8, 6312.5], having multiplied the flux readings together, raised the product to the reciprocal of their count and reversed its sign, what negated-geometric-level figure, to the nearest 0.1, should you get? -14.1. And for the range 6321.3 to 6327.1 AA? -13.8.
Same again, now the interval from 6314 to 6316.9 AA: -13.9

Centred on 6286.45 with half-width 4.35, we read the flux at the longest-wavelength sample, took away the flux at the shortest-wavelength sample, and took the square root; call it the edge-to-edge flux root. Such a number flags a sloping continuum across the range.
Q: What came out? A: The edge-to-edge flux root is 1.0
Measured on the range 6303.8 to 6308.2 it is 0.8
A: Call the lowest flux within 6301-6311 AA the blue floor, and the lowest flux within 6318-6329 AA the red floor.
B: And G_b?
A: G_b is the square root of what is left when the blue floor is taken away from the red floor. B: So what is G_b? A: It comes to 0.79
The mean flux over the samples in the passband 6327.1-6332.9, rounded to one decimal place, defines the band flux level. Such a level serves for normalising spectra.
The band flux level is 14.3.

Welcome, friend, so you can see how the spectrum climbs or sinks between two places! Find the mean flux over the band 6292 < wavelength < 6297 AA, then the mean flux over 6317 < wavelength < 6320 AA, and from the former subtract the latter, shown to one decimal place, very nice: 1.0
